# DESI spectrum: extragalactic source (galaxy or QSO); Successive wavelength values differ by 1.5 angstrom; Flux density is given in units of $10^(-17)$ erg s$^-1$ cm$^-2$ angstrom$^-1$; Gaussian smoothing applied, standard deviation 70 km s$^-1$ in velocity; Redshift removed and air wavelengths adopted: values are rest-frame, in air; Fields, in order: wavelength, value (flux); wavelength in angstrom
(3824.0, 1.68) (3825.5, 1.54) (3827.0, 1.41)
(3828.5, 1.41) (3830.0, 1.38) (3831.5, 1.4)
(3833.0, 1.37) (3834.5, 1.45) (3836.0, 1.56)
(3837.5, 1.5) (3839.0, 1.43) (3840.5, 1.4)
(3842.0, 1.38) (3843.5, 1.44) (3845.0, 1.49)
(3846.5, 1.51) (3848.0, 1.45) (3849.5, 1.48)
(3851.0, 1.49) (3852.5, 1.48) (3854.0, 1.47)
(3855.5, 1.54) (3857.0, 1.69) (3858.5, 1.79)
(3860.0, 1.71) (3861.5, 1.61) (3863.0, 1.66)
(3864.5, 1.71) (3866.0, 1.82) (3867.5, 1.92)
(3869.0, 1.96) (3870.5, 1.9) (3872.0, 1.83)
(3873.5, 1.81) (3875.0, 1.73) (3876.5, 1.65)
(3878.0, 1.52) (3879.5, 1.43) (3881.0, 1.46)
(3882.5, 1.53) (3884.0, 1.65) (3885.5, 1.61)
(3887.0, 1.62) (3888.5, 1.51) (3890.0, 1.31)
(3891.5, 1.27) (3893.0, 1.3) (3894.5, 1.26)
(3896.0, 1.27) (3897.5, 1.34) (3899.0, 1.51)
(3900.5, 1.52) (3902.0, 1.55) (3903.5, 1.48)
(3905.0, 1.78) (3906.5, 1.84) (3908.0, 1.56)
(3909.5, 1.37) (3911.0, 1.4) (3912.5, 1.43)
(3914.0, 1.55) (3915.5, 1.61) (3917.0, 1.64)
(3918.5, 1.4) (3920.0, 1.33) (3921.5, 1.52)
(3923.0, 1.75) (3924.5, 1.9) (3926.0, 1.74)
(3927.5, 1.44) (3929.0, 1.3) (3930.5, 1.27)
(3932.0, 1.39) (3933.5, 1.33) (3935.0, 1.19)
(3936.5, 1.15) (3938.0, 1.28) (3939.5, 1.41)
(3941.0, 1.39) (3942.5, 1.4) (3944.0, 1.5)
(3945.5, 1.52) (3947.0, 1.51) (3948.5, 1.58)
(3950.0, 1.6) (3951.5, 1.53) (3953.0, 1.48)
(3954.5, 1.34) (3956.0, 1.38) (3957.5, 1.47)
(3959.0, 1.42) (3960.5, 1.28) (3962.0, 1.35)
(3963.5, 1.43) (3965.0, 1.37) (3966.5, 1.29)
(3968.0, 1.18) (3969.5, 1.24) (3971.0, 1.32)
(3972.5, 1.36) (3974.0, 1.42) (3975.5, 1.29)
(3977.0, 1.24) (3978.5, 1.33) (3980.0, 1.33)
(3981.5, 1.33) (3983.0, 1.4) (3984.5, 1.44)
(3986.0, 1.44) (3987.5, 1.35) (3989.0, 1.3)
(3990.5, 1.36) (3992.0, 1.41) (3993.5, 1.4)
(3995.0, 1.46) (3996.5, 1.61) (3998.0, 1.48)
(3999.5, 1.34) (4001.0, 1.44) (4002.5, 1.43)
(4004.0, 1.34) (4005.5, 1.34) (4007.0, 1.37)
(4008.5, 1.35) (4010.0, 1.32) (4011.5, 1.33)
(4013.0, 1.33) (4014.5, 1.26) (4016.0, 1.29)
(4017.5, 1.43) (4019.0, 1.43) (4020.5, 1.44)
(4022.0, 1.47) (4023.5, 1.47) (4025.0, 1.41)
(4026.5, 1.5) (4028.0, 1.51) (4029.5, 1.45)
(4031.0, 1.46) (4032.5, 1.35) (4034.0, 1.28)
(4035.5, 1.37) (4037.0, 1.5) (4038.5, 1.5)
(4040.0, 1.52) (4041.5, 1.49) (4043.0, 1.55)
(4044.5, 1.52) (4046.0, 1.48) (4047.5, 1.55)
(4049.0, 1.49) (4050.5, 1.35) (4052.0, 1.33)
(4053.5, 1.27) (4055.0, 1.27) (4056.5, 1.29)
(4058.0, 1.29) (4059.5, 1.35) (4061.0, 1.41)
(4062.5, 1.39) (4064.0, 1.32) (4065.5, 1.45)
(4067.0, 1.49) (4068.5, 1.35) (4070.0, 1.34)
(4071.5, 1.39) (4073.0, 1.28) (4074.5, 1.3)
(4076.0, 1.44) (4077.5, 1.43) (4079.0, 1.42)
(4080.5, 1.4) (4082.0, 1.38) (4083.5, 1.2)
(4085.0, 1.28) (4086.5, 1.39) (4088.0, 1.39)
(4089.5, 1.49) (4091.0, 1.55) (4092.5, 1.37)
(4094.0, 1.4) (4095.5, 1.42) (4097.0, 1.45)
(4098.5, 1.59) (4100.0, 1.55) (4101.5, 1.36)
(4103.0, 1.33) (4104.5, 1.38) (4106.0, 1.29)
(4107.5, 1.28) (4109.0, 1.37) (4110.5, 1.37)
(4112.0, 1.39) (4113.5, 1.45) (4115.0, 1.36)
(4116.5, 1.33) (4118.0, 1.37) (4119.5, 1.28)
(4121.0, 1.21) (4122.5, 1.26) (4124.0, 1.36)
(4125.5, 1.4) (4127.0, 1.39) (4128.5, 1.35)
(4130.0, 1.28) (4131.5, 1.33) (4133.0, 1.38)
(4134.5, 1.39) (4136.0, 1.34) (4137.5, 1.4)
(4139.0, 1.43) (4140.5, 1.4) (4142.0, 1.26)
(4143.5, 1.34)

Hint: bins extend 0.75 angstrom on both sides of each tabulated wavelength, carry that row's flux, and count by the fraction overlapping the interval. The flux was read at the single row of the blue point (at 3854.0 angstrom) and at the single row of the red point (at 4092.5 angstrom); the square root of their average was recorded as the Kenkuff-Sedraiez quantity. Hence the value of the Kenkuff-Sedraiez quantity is 1.19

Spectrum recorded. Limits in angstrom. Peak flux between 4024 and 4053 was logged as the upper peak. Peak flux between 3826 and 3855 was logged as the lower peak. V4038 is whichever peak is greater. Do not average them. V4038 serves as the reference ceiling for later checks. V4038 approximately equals 1.56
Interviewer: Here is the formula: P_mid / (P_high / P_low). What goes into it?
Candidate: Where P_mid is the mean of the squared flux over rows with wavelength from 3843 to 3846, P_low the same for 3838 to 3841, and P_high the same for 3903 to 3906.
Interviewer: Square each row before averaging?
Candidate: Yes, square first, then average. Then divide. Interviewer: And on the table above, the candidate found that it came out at 1.6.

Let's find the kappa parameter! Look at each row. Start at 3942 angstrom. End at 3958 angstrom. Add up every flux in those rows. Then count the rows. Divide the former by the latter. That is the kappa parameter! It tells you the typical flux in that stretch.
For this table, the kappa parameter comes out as 1.48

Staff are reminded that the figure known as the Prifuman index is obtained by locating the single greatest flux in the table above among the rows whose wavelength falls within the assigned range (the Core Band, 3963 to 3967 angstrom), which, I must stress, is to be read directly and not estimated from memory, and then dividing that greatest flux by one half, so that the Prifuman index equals 2.9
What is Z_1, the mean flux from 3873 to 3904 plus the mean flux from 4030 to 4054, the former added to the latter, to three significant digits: 2.93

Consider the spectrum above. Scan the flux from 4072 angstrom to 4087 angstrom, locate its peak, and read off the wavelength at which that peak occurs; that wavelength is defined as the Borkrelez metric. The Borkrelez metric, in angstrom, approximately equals 4076.0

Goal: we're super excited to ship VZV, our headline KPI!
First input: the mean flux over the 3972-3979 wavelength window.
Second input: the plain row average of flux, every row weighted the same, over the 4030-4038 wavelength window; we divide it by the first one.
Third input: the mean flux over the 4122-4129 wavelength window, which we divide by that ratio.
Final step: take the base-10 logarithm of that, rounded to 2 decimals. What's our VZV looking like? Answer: 0.11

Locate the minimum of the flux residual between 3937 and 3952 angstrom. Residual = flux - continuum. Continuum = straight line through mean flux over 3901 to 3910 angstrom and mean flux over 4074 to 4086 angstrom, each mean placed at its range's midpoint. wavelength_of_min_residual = 3938.0 angstrom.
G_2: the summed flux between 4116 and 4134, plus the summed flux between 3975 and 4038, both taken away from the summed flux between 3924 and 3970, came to -31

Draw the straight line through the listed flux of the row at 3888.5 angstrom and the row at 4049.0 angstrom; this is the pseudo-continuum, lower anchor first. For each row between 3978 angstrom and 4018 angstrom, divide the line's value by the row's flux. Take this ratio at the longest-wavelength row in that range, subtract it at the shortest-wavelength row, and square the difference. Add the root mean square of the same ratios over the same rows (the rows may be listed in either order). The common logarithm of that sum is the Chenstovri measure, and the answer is 0.040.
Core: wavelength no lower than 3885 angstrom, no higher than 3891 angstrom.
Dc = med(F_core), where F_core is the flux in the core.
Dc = 1.56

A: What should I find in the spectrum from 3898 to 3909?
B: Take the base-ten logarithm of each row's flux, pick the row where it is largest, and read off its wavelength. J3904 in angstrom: 3906.5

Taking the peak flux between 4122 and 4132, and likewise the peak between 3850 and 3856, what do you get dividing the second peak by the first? 1.10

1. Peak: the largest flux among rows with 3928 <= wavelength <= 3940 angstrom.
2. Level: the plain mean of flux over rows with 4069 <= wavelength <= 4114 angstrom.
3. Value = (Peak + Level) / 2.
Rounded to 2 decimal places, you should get 1.40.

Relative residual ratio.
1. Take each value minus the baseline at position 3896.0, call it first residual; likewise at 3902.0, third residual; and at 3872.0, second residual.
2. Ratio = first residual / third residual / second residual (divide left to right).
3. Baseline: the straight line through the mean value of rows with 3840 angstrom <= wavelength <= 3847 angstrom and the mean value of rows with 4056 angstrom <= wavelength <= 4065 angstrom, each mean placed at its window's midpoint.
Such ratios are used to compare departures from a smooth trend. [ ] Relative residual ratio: -3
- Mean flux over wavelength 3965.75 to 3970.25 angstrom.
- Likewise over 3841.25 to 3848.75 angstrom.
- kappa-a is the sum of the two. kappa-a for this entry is 2.69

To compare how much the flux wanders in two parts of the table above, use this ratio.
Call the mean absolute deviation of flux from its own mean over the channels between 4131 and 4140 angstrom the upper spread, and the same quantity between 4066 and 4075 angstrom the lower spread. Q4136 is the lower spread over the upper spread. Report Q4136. 1.88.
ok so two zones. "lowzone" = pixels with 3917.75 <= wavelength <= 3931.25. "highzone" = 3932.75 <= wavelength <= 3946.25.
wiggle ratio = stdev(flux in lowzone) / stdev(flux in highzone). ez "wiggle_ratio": 1.8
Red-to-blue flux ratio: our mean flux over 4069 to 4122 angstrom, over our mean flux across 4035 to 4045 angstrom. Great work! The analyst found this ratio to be 0.92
